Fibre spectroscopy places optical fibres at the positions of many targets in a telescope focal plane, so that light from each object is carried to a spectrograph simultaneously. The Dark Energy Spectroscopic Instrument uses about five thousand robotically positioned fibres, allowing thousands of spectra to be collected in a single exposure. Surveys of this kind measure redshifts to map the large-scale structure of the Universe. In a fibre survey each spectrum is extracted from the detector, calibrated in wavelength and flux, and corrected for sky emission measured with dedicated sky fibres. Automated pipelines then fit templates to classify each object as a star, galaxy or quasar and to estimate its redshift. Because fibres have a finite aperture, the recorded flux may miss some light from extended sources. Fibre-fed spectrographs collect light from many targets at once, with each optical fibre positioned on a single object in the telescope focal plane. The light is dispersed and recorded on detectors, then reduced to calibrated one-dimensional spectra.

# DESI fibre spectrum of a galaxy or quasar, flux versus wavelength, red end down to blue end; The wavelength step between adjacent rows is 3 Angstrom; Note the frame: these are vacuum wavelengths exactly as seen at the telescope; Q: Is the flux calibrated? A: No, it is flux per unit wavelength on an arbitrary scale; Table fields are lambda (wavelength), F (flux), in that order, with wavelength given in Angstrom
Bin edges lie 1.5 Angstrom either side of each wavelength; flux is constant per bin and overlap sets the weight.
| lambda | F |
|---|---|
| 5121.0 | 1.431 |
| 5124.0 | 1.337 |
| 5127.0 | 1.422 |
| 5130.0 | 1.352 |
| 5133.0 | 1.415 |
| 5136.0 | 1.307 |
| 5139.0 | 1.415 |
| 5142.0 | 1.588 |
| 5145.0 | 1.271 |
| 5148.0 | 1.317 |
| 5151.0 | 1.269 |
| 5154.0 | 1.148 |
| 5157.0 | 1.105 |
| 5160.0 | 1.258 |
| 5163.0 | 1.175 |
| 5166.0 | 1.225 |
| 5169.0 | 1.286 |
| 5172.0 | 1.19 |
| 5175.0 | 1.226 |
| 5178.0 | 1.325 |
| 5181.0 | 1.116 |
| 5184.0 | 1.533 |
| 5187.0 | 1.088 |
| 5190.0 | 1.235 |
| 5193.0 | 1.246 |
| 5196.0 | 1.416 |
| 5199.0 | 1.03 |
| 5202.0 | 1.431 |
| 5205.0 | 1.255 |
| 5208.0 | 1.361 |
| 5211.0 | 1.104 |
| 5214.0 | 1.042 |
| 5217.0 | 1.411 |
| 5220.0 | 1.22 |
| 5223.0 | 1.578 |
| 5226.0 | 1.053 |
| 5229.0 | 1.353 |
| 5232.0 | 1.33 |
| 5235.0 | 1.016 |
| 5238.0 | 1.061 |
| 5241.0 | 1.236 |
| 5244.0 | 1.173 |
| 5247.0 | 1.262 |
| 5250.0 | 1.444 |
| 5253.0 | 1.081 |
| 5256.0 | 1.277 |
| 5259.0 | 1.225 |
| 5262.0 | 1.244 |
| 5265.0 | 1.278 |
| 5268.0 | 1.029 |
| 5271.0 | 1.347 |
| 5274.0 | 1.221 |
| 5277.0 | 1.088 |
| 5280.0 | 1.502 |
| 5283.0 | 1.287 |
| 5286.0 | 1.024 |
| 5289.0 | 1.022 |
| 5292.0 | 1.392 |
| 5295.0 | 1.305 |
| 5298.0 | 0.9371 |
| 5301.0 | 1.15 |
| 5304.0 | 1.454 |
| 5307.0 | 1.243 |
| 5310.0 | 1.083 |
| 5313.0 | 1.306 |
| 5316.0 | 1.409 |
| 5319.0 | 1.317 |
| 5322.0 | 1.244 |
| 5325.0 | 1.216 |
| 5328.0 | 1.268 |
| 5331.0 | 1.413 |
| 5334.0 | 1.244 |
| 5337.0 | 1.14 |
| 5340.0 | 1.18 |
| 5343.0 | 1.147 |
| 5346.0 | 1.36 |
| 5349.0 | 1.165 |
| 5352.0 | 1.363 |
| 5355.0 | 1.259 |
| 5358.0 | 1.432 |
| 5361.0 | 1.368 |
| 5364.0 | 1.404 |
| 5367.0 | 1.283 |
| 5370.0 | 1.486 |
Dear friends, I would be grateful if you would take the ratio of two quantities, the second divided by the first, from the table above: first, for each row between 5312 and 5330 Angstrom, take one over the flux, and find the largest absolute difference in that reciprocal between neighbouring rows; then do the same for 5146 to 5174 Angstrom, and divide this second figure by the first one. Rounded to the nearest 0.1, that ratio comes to 2.0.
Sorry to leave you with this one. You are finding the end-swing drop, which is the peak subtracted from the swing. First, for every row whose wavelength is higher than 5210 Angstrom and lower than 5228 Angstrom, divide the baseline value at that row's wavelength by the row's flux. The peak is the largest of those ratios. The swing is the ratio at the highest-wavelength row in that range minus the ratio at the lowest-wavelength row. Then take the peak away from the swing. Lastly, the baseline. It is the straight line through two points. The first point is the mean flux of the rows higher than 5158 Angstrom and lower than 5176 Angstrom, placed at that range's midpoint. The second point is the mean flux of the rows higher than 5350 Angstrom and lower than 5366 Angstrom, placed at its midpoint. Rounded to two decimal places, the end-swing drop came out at -1.14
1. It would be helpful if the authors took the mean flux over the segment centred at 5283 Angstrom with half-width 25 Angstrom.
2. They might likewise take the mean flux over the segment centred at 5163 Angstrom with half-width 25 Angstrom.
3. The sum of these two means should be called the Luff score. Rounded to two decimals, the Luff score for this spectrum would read 2.49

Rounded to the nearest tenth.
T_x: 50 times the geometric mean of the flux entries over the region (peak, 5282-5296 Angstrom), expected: 59.8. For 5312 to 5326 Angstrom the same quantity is 64.8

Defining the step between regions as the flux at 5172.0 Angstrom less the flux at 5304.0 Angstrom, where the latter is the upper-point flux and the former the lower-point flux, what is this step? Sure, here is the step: -0.26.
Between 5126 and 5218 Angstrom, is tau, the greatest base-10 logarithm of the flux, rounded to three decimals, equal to 0.201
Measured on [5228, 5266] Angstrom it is 0.160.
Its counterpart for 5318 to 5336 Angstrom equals 0.150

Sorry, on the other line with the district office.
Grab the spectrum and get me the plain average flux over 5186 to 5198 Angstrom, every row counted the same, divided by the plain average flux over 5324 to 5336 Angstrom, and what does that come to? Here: 0.97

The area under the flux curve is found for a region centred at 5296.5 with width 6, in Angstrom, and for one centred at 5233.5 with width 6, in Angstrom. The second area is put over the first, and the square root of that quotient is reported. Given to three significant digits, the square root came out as 1.02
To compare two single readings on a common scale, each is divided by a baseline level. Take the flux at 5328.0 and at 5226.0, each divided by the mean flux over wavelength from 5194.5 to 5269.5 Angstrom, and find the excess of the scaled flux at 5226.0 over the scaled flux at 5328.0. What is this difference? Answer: -0.17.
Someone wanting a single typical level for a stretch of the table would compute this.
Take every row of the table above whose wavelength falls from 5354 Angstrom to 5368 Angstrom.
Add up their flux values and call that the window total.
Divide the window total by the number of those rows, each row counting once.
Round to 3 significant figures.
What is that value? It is 1.35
